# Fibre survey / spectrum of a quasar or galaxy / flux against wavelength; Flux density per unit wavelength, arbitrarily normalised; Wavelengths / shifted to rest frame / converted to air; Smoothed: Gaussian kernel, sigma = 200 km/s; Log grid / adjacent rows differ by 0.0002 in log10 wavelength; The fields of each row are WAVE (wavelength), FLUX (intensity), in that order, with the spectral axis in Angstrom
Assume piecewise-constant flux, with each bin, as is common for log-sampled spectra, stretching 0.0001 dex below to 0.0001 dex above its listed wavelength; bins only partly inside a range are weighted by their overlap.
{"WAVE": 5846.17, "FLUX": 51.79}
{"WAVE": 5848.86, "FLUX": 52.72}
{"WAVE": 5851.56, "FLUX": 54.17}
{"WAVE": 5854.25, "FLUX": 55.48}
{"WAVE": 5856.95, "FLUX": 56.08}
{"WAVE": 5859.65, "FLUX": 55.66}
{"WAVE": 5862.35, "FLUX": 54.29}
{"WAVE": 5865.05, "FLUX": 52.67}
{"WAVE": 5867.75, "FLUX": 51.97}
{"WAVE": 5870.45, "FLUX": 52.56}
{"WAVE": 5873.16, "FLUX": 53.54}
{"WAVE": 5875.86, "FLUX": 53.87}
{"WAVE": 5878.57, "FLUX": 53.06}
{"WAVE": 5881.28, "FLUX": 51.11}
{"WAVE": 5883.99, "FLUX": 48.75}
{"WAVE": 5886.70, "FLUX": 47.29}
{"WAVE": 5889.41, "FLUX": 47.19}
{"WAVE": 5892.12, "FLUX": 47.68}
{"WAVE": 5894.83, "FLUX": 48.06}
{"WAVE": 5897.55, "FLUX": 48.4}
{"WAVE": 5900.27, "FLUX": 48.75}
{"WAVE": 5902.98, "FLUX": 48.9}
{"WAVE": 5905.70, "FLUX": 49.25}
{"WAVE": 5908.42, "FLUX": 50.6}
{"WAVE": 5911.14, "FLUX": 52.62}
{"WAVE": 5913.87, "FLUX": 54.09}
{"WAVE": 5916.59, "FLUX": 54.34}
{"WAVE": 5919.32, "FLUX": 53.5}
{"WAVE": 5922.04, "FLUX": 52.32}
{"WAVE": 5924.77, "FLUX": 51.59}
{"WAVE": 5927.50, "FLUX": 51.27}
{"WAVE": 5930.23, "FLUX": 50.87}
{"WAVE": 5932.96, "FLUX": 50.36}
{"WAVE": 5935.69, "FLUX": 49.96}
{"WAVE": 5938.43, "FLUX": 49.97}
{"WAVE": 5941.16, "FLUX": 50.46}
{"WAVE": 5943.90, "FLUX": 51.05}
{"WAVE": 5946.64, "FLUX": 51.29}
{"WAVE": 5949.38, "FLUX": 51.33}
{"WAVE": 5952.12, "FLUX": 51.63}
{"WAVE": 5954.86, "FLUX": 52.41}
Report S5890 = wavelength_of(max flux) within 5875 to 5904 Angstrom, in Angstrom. 5875.86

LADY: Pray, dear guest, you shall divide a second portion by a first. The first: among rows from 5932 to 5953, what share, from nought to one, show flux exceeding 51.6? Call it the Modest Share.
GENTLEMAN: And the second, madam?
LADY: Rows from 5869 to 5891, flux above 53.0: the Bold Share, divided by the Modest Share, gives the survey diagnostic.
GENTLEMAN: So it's 3.0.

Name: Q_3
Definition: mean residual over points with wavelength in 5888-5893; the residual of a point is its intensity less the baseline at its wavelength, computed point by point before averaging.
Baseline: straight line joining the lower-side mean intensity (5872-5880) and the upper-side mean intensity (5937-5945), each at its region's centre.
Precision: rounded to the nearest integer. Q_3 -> -5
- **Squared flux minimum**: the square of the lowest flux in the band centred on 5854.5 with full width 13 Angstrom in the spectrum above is 2779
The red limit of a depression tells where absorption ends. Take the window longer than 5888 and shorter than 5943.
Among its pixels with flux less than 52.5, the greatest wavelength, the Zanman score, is 5941.16 Angstrom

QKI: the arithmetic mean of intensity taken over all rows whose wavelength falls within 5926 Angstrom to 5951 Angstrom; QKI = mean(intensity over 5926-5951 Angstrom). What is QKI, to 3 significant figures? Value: 50.7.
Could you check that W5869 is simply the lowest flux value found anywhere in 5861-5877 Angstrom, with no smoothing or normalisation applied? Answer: 51.97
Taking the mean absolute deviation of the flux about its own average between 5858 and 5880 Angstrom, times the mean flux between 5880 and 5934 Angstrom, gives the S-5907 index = 45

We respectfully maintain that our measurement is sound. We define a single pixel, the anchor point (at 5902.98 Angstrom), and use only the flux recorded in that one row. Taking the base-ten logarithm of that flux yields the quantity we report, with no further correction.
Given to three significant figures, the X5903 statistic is 1.69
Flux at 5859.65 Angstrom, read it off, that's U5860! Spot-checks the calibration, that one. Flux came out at 55.66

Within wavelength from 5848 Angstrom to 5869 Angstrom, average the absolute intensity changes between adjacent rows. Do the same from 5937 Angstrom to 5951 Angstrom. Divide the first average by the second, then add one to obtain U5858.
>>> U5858 4.1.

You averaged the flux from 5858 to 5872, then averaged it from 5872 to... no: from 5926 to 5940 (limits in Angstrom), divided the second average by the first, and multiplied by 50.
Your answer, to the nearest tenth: 47.2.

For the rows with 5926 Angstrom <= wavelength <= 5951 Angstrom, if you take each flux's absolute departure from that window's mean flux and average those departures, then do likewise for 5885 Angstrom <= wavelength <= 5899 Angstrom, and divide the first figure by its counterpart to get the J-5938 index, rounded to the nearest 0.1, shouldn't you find 1.2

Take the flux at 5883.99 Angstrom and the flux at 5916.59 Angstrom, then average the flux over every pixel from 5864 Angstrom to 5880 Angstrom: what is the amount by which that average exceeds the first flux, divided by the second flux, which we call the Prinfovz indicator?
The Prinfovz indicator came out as 0.08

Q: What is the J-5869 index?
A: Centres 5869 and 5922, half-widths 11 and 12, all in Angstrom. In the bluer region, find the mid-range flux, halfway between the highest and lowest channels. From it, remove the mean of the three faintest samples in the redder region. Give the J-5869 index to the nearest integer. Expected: 3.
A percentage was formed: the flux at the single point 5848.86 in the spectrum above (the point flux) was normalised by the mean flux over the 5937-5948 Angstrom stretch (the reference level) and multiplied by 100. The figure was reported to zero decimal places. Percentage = 104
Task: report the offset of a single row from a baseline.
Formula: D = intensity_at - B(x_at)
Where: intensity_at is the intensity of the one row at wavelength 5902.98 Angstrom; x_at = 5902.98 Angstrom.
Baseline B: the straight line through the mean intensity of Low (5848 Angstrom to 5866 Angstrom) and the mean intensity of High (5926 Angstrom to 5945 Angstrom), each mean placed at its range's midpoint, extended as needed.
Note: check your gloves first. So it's -3.3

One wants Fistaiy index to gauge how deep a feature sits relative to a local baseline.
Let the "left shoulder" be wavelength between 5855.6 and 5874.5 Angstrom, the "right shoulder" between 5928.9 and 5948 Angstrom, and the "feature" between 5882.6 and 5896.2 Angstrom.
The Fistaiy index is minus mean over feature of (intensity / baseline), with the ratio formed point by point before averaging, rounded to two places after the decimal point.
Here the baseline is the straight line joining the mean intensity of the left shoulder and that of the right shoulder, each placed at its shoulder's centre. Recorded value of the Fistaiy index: -0.91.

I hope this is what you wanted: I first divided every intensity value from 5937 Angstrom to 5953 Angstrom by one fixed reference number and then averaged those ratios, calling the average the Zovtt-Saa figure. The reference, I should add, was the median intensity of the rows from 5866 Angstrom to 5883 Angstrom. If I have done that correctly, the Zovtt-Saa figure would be 0.96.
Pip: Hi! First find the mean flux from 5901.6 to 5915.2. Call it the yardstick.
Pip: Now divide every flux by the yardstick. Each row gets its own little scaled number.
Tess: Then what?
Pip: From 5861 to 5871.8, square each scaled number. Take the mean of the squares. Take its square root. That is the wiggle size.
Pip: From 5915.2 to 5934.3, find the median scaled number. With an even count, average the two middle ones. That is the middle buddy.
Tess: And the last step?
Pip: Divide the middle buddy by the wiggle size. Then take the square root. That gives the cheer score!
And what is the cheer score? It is 0.99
